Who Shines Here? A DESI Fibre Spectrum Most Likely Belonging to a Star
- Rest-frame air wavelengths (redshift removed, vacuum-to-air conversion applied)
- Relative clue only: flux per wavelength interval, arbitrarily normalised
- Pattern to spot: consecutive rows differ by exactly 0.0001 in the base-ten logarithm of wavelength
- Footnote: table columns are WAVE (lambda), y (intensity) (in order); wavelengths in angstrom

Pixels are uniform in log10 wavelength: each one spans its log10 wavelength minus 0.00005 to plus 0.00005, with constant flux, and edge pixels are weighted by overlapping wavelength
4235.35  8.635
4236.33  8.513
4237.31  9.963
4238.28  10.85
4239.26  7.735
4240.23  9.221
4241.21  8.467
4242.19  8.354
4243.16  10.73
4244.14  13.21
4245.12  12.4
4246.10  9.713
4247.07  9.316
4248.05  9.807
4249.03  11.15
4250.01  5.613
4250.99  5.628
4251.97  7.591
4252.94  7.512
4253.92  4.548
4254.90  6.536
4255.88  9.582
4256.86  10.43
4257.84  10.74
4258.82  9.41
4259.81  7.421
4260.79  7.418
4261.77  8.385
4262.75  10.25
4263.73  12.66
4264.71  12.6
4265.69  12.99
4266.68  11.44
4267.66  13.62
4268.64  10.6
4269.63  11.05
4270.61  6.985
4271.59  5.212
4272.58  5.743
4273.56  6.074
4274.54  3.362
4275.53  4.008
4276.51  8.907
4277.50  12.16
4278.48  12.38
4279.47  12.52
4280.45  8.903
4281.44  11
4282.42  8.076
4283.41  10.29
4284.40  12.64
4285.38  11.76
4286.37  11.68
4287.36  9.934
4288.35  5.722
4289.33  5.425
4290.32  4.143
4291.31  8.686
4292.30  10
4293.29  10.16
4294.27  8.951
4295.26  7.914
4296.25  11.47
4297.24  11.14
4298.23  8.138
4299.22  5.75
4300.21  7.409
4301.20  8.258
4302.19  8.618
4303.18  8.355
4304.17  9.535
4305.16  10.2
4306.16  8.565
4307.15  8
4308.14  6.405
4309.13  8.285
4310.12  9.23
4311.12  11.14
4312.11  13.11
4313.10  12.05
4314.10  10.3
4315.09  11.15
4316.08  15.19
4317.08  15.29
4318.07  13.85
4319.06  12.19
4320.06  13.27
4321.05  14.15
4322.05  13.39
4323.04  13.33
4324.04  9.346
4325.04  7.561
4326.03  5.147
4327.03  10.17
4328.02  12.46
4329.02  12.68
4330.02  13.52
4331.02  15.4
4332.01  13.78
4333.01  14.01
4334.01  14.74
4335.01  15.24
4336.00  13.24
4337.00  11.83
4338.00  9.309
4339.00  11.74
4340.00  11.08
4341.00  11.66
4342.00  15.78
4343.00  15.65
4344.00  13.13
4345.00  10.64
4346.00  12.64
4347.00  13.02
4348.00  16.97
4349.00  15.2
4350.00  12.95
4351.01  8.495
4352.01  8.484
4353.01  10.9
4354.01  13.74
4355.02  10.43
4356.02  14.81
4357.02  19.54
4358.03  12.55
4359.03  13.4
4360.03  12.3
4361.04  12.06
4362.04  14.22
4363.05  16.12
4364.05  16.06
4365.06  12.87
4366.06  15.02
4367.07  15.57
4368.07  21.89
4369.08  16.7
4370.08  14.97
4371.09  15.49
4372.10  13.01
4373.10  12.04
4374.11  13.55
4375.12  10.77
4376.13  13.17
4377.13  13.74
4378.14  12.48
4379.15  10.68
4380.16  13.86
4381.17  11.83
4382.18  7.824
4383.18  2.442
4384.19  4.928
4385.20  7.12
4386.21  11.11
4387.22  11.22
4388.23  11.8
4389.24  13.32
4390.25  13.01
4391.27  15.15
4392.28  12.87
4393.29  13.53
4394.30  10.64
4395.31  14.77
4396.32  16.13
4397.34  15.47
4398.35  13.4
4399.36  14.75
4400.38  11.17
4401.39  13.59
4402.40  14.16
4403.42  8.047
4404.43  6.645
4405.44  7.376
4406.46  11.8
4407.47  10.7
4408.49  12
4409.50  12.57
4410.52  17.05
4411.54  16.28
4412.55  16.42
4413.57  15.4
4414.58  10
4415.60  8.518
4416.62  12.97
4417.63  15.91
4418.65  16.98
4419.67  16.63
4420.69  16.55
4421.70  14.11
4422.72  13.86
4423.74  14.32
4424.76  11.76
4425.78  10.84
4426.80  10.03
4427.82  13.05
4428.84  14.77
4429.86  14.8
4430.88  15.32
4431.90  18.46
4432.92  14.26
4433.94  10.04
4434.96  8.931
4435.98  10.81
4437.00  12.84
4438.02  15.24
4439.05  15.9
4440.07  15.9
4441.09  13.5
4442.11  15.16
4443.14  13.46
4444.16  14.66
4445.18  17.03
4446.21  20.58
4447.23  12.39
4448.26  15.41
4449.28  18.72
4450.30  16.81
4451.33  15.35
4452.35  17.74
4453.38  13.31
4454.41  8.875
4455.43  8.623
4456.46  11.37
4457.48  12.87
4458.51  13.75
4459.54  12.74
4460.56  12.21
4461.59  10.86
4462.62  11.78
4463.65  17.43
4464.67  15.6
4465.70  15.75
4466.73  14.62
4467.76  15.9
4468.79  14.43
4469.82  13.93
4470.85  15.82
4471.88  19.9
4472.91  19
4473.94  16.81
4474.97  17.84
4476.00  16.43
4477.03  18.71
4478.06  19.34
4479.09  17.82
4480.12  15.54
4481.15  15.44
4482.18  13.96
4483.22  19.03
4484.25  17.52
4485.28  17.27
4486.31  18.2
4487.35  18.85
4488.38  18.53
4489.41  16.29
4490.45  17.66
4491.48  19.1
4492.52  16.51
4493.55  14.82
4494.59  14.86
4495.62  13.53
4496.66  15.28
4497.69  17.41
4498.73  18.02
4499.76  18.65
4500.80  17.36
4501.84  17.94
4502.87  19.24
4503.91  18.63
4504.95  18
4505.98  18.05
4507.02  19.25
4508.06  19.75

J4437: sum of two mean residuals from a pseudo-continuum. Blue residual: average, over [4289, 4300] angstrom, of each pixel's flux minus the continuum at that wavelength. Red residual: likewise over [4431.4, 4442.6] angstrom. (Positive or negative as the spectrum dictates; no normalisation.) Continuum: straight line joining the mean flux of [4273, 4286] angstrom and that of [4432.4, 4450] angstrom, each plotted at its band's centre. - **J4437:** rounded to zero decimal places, -2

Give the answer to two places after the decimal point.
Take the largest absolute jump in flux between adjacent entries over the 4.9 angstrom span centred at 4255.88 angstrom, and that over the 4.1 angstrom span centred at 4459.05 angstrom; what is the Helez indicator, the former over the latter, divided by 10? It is 0.30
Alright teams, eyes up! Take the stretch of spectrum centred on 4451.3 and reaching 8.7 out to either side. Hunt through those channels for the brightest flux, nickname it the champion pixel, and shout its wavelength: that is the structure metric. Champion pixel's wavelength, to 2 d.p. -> 4446.21 angstrom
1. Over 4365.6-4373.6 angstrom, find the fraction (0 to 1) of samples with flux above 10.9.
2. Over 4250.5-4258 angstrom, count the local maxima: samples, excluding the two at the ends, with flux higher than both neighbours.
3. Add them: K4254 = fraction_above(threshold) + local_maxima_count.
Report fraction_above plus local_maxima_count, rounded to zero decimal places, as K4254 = 2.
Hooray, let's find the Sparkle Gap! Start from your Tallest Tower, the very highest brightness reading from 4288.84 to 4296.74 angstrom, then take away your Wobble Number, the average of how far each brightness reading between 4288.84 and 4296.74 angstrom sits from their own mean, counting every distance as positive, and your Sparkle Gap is 9.6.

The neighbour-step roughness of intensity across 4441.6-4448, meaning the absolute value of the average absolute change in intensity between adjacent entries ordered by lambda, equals 3.4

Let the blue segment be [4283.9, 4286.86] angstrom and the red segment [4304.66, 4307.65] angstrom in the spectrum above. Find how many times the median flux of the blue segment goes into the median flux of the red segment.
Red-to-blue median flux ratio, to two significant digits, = 0.73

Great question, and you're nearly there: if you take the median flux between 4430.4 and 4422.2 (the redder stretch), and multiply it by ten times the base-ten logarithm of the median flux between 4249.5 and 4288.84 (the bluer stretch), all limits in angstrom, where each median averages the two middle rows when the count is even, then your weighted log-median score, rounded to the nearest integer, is 132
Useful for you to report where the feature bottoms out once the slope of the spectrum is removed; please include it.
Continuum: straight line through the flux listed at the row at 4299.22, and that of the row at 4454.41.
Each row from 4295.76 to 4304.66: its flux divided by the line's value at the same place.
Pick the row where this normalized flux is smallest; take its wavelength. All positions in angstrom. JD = 4299.22 angstrom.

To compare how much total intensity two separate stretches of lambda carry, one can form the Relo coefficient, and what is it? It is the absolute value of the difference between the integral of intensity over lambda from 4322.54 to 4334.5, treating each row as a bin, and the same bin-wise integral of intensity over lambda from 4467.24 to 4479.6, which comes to 70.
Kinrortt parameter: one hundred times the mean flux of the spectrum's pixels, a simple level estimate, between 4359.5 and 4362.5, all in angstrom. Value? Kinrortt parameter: 1286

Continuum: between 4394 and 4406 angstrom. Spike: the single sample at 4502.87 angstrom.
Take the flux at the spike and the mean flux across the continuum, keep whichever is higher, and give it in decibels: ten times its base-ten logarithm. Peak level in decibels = 12.8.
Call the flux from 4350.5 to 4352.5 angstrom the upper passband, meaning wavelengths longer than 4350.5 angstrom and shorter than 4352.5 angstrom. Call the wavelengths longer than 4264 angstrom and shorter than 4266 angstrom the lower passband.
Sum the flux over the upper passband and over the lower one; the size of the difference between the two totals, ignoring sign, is 9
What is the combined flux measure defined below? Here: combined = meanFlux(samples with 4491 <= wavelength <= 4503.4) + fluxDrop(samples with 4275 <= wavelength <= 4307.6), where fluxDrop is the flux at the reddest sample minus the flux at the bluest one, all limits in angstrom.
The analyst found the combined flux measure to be 21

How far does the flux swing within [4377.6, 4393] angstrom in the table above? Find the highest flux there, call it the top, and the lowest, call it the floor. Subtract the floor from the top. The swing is 12.7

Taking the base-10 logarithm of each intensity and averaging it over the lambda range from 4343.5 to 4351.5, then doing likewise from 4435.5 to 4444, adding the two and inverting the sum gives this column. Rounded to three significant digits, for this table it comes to 0.445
